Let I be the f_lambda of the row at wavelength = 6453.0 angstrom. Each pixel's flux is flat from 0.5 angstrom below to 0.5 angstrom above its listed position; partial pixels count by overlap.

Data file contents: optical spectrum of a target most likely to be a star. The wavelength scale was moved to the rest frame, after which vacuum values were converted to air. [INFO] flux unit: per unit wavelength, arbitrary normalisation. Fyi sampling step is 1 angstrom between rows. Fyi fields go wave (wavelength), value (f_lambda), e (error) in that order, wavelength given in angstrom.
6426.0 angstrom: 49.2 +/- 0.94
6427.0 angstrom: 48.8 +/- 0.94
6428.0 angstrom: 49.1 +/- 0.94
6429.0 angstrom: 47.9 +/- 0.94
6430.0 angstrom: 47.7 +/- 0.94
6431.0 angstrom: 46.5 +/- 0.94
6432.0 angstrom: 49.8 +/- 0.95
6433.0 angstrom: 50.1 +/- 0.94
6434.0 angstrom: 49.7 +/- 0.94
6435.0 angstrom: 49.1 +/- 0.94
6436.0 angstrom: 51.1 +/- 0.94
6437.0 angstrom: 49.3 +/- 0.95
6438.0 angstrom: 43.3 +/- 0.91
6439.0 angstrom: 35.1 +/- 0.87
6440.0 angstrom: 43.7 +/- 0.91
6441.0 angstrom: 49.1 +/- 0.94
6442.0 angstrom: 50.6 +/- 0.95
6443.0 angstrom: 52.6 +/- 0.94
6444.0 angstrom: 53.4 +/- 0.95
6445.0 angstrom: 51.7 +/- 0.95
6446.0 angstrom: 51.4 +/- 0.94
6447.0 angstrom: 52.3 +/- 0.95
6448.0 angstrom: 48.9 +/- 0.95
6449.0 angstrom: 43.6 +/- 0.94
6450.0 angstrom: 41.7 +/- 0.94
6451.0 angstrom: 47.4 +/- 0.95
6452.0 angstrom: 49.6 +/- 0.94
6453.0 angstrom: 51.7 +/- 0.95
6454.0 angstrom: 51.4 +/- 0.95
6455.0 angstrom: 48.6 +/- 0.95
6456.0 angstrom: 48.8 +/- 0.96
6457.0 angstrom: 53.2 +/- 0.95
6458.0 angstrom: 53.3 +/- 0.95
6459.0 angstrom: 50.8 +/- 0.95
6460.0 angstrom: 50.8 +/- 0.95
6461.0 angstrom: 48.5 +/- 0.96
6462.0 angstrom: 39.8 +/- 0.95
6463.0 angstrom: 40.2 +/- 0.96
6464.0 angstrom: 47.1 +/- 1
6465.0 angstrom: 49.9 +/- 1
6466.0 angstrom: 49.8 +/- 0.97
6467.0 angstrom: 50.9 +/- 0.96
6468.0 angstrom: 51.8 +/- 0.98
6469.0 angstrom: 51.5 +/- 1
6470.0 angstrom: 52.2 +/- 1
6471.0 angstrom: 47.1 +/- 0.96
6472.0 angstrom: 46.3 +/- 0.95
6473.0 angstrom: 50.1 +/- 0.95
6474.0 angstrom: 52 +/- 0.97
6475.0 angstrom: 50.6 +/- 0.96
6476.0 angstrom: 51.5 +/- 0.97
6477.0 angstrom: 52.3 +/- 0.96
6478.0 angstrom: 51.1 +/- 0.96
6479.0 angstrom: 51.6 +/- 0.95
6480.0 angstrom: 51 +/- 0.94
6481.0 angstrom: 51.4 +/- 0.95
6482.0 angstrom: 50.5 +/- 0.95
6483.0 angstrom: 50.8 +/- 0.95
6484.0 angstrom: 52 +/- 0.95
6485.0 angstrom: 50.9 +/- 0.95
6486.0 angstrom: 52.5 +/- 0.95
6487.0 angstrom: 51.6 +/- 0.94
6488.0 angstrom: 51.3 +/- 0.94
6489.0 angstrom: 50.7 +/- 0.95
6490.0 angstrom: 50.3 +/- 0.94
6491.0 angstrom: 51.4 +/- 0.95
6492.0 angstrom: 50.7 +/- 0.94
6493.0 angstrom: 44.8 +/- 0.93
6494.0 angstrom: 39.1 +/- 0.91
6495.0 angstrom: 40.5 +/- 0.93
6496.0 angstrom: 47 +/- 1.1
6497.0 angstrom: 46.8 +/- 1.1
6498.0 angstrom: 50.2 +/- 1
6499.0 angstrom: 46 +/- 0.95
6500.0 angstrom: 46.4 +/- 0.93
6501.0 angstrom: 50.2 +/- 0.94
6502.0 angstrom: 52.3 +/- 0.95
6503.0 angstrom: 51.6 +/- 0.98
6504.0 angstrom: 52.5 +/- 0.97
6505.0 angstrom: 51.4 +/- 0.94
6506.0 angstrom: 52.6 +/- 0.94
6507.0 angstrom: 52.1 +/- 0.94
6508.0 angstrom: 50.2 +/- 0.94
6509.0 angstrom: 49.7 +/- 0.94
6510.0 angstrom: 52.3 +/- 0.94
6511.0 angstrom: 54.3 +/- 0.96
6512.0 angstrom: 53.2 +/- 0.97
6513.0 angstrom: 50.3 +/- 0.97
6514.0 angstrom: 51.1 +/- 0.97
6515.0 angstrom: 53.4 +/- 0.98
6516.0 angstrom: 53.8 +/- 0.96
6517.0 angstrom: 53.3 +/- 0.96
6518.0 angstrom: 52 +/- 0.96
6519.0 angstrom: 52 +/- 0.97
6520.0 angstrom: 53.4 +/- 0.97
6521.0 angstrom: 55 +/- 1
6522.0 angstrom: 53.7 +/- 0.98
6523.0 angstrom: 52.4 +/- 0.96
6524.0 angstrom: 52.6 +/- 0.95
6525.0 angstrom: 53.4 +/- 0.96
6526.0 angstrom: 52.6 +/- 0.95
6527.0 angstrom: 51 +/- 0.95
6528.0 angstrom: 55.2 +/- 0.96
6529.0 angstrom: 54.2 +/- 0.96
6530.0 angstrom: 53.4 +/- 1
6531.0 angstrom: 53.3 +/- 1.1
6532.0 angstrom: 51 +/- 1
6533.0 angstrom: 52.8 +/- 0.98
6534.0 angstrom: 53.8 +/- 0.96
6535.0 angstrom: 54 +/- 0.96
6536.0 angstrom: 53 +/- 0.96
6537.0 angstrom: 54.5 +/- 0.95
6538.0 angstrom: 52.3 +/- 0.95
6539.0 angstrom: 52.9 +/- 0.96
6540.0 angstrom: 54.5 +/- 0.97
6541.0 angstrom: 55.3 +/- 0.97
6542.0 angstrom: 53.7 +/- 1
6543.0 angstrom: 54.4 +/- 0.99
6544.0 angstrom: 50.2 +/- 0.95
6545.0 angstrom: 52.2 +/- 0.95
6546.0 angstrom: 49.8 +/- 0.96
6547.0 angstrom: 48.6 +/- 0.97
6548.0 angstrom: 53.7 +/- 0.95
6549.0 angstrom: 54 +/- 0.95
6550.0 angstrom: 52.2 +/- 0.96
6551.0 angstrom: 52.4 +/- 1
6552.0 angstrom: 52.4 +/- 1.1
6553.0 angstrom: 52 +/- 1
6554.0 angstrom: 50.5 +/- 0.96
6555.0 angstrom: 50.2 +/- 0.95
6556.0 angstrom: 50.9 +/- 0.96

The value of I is 51.7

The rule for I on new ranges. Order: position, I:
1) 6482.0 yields 50.5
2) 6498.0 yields 50.2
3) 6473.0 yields 50.1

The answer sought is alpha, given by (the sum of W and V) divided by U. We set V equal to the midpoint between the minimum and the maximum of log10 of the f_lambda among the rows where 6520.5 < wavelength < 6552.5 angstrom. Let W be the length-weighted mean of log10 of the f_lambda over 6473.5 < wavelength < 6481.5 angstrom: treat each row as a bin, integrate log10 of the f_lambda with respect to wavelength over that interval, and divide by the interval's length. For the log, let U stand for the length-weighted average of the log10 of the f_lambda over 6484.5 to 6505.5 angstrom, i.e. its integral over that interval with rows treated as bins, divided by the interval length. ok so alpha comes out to 2.03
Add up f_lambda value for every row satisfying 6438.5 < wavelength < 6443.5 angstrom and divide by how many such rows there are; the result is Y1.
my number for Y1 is 46.2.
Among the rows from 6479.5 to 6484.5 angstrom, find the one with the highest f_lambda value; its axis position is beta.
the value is 6484.0 angstrom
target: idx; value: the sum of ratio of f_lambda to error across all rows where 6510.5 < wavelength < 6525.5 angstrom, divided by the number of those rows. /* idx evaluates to 55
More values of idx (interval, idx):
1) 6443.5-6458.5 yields 53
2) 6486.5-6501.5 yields 50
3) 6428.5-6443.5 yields 51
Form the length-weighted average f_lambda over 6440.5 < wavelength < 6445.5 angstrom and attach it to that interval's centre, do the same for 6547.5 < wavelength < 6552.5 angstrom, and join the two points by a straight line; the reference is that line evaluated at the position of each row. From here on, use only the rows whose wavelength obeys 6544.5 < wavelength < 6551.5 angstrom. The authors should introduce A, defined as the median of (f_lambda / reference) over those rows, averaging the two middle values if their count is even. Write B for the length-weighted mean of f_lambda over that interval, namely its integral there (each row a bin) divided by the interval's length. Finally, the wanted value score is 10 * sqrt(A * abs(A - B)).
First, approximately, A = 0.99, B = 51.8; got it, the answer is 70.9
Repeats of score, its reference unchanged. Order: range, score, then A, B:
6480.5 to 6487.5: 70.6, 0.99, 51.4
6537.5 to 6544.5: 72.9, 1.02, 53.3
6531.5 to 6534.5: 71.8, 1.00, 52.5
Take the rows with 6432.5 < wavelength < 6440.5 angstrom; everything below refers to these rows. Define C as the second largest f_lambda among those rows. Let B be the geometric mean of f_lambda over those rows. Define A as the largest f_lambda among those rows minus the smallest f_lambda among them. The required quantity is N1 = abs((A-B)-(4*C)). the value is 231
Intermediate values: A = 16.0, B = 46.1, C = 50.1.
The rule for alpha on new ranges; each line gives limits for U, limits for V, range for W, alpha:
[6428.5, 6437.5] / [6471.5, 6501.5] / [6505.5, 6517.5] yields 2.00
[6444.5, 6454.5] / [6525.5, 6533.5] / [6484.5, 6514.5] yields 2.03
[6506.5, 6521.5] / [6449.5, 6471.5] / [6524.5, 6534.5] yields 1.97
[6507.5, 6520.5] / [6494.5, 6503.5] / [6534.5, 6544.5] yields 1.97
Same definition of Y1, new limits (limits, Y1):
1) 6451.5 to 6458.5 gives 50.9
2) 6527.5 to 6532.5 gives 53.4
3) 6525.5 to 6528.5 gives 52.9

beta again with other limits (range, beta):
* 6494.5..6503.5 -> 6502.0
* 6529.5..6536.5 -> 6535.0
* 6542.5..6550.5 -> 6543.0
